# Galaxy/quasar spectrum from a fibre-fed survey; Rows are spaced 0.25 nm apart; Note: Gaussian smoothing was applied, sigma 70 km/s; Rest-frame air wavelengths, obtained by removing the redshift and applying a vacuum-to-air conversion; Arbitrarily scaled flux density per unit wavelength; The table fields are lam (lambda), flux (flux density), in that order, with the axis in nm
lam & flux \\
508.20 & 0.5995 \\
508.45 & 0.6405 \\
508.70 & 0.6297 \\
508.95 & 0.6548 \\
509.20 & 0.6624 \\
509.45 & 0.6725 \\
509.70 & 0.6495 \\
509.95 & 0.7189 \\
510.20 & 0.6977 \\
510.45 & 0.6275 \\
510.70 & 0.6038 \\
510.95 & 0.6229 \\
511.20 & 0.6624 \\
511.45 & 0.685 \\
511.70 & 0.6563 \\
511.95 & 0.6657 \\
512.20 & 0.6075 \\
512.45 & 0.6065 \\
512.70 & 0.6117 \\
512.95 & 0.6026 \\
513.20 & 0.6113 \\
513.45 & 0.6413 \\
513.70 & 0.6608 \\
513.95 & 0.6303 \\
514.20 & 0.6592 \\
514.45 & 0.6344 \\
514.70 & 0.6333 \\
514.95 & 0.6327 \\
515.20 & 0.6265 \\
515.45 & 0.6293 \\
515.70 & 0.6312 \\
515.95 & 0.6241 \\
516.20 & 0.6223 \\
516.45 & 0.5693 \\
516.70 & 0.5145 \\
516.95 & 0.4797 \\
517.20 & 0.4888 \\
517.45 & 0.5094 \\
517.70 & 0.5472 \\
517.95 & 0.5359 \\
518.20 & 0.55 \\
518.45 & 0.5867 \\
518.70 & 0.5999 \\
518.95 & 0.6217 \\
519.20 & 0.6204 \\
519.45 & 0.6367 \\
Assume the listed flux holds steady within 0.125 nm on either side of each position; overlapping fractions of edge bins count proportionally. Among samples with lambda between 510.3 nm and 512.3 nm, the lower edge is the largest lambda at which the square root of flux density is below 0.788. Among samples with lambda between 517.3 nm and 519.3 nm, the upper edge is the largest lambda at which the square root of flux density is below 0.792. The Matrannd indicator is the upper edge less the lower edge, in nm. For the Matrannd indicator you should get 7.00 nm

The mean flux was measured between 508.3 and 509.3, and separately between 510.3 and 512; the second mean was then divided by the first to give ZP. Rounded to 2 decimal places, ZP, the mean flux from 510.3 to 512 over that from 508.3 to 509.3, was 1.00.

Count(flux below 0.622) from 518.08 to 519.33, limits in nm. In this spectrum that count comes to 5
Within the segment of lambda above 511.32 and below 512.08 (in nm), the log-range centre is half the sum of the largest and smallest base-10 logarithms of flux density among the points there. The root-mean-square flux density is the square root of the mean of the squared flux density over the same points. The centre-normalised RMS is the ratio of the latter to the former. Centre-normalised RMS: -3.9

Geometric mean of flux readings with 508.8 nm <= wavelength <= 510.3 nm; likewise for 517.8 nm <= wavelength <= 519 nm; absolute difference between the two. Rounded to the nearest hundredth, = 0.10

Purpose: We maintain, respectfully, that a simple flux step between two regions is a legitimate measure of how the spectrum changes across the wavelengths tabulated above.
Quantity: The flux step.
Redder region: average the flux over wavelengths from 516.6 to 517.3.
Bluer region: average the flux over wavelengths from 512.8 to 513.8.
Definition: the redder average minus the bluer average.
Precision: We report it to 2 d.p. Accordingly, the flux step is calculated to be -0.13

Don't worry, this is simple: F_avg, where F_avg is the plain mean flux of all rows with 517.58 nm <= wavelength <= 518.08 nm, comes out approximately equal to 0.542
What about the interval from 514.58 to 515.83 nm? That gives 0.631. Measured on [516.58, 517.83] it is 0.508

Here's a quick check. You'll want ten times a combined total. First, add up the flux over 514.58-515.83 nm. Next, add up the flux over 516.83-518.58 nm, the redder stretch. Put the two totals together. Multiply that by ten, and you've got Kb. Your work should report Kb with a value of 69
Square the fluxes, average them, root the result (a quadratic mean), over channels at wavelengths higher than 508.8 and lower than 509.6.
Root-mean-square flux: 0.663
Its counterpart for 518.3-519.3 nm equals 0.607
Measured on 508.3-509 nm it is 0.642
